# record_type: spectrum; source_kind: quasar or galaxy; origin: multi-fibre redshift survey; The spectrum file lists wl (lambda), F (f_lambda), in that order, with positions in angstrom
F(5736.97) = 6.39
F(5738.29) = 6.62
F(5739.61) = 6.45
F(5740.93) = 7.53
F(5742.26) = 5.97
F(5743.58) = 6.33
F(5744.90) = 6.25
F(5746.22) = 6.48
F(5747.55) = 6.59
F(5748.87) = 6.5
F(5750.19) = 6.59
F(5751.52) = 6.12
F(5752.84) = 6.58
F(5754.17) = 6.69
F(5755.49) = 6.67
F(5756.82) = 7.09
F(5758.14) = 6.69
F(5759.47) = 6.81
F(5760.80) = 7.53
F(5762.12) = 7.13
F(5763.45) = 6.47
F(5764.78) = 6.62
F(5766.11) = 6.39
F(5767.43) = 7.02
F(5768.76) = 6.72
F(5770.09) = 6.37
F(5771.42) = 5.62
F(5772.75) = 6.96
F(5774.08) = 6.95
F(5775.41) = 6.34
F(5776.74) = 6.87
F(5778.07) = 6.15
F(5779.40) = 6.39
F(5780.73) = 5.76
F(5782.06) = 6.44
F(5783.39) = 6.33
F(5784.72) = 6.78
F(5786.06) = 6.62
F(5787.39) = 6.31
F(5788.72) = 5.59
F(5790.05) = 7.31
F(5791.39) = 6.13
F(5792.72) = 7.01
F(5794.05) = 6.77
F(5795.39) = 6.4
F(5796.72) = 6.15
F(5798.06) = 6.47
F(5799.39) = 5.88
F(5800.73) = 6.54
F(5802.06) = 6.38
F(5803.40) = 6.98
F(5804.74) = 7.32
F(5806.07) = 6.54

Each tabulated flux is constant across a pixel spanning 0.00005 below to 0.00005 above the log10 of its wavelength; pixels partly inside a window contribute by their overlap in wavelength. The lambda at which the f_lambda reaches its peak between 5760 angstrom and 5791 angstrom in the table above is 5760.80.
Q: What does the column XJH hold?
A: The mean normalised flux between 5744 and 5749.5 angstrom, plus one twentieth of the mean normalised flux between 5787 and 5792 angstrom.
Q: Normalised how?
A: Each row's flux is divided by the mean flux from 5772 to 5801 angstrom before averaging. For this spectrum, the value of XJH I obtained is 1.05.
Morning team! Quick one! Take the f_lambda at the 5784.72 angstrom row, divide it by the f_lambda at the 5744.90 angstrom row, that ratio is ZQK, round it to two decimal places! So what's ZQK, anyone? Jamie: 1.08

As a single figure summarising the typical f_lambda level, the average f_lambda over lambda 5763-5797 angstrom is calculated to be 6.48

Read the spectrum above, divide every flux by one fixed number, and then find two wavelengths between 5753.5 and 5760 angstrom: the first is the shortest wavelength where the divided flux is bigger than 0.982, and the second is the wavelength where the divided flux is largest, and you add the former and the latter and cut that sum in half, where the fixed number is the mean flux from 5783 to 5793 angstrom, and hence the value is 5755.5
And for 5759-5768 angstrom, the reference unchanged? 5760.1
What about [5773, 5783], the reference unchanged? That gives 5774.1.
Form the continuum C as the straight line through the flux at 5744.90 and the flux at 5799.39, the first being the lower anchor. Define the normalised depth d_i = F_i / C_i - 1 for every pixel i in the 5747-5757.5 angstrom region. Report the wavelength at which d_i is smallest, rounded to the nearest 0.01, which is 5751.52 angstrom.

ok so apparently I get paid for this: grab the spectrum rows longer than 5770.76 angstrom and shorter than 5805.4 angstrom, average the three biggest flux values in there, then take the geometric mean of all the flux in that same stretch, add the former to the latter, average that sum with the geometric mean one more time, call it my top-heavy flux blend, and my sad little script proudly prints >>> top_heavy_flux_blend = 10.1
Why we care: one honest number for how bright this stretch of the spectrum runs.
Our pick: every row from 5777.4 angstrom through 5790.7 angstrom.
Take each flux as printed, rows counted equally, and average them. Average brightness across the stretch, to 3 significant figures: 6.37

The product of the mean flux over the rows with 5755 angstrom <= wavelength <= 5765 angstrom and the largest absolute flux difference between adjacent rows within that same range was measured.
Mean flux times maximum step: 5.0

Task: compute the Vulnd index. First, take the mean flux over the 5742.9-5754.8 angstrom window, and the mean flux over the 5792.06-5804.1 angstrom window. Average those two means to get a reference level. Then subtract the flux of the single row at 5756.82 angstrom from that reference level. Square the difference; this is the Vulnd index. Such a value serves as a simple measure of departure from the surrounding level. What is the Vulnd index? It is 0.37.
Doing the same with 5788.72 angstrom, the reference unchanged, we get 0.80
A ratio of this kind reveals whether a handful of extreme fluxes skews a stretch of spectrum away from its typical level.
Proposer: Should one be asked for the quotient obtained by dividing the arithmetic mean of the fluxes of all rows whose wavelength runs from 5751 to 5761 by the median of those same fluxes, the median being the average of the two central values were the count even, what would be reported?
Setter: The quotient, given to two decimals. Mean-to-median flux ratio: 1.01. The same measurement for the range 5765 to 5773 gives 0.99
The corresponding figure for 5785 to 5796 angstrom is 1.00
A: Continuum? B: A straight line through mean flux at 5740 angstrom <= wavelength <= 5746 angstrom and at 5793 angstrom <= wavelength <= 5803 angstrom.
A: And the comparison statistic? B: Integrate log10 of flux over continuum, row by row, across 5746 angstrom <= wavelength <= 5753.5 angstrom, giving -0.01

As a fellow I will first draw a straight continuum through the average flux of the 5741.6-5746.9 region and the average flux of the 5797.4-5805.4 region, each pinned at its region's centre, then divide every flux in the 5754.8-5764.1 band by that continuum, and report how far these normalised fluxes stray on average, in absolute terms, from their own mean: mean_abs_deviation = 0.045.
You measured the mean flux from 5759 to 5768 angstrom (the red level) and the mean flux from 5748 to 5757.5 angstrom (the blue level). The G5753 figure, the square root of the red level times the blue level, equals 6.73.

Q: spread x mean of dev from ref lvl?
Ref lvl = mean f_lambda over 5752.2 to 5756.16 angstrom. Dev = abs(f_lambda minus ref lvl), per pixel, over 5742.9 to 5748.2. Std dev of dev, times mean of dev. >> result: 0.03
